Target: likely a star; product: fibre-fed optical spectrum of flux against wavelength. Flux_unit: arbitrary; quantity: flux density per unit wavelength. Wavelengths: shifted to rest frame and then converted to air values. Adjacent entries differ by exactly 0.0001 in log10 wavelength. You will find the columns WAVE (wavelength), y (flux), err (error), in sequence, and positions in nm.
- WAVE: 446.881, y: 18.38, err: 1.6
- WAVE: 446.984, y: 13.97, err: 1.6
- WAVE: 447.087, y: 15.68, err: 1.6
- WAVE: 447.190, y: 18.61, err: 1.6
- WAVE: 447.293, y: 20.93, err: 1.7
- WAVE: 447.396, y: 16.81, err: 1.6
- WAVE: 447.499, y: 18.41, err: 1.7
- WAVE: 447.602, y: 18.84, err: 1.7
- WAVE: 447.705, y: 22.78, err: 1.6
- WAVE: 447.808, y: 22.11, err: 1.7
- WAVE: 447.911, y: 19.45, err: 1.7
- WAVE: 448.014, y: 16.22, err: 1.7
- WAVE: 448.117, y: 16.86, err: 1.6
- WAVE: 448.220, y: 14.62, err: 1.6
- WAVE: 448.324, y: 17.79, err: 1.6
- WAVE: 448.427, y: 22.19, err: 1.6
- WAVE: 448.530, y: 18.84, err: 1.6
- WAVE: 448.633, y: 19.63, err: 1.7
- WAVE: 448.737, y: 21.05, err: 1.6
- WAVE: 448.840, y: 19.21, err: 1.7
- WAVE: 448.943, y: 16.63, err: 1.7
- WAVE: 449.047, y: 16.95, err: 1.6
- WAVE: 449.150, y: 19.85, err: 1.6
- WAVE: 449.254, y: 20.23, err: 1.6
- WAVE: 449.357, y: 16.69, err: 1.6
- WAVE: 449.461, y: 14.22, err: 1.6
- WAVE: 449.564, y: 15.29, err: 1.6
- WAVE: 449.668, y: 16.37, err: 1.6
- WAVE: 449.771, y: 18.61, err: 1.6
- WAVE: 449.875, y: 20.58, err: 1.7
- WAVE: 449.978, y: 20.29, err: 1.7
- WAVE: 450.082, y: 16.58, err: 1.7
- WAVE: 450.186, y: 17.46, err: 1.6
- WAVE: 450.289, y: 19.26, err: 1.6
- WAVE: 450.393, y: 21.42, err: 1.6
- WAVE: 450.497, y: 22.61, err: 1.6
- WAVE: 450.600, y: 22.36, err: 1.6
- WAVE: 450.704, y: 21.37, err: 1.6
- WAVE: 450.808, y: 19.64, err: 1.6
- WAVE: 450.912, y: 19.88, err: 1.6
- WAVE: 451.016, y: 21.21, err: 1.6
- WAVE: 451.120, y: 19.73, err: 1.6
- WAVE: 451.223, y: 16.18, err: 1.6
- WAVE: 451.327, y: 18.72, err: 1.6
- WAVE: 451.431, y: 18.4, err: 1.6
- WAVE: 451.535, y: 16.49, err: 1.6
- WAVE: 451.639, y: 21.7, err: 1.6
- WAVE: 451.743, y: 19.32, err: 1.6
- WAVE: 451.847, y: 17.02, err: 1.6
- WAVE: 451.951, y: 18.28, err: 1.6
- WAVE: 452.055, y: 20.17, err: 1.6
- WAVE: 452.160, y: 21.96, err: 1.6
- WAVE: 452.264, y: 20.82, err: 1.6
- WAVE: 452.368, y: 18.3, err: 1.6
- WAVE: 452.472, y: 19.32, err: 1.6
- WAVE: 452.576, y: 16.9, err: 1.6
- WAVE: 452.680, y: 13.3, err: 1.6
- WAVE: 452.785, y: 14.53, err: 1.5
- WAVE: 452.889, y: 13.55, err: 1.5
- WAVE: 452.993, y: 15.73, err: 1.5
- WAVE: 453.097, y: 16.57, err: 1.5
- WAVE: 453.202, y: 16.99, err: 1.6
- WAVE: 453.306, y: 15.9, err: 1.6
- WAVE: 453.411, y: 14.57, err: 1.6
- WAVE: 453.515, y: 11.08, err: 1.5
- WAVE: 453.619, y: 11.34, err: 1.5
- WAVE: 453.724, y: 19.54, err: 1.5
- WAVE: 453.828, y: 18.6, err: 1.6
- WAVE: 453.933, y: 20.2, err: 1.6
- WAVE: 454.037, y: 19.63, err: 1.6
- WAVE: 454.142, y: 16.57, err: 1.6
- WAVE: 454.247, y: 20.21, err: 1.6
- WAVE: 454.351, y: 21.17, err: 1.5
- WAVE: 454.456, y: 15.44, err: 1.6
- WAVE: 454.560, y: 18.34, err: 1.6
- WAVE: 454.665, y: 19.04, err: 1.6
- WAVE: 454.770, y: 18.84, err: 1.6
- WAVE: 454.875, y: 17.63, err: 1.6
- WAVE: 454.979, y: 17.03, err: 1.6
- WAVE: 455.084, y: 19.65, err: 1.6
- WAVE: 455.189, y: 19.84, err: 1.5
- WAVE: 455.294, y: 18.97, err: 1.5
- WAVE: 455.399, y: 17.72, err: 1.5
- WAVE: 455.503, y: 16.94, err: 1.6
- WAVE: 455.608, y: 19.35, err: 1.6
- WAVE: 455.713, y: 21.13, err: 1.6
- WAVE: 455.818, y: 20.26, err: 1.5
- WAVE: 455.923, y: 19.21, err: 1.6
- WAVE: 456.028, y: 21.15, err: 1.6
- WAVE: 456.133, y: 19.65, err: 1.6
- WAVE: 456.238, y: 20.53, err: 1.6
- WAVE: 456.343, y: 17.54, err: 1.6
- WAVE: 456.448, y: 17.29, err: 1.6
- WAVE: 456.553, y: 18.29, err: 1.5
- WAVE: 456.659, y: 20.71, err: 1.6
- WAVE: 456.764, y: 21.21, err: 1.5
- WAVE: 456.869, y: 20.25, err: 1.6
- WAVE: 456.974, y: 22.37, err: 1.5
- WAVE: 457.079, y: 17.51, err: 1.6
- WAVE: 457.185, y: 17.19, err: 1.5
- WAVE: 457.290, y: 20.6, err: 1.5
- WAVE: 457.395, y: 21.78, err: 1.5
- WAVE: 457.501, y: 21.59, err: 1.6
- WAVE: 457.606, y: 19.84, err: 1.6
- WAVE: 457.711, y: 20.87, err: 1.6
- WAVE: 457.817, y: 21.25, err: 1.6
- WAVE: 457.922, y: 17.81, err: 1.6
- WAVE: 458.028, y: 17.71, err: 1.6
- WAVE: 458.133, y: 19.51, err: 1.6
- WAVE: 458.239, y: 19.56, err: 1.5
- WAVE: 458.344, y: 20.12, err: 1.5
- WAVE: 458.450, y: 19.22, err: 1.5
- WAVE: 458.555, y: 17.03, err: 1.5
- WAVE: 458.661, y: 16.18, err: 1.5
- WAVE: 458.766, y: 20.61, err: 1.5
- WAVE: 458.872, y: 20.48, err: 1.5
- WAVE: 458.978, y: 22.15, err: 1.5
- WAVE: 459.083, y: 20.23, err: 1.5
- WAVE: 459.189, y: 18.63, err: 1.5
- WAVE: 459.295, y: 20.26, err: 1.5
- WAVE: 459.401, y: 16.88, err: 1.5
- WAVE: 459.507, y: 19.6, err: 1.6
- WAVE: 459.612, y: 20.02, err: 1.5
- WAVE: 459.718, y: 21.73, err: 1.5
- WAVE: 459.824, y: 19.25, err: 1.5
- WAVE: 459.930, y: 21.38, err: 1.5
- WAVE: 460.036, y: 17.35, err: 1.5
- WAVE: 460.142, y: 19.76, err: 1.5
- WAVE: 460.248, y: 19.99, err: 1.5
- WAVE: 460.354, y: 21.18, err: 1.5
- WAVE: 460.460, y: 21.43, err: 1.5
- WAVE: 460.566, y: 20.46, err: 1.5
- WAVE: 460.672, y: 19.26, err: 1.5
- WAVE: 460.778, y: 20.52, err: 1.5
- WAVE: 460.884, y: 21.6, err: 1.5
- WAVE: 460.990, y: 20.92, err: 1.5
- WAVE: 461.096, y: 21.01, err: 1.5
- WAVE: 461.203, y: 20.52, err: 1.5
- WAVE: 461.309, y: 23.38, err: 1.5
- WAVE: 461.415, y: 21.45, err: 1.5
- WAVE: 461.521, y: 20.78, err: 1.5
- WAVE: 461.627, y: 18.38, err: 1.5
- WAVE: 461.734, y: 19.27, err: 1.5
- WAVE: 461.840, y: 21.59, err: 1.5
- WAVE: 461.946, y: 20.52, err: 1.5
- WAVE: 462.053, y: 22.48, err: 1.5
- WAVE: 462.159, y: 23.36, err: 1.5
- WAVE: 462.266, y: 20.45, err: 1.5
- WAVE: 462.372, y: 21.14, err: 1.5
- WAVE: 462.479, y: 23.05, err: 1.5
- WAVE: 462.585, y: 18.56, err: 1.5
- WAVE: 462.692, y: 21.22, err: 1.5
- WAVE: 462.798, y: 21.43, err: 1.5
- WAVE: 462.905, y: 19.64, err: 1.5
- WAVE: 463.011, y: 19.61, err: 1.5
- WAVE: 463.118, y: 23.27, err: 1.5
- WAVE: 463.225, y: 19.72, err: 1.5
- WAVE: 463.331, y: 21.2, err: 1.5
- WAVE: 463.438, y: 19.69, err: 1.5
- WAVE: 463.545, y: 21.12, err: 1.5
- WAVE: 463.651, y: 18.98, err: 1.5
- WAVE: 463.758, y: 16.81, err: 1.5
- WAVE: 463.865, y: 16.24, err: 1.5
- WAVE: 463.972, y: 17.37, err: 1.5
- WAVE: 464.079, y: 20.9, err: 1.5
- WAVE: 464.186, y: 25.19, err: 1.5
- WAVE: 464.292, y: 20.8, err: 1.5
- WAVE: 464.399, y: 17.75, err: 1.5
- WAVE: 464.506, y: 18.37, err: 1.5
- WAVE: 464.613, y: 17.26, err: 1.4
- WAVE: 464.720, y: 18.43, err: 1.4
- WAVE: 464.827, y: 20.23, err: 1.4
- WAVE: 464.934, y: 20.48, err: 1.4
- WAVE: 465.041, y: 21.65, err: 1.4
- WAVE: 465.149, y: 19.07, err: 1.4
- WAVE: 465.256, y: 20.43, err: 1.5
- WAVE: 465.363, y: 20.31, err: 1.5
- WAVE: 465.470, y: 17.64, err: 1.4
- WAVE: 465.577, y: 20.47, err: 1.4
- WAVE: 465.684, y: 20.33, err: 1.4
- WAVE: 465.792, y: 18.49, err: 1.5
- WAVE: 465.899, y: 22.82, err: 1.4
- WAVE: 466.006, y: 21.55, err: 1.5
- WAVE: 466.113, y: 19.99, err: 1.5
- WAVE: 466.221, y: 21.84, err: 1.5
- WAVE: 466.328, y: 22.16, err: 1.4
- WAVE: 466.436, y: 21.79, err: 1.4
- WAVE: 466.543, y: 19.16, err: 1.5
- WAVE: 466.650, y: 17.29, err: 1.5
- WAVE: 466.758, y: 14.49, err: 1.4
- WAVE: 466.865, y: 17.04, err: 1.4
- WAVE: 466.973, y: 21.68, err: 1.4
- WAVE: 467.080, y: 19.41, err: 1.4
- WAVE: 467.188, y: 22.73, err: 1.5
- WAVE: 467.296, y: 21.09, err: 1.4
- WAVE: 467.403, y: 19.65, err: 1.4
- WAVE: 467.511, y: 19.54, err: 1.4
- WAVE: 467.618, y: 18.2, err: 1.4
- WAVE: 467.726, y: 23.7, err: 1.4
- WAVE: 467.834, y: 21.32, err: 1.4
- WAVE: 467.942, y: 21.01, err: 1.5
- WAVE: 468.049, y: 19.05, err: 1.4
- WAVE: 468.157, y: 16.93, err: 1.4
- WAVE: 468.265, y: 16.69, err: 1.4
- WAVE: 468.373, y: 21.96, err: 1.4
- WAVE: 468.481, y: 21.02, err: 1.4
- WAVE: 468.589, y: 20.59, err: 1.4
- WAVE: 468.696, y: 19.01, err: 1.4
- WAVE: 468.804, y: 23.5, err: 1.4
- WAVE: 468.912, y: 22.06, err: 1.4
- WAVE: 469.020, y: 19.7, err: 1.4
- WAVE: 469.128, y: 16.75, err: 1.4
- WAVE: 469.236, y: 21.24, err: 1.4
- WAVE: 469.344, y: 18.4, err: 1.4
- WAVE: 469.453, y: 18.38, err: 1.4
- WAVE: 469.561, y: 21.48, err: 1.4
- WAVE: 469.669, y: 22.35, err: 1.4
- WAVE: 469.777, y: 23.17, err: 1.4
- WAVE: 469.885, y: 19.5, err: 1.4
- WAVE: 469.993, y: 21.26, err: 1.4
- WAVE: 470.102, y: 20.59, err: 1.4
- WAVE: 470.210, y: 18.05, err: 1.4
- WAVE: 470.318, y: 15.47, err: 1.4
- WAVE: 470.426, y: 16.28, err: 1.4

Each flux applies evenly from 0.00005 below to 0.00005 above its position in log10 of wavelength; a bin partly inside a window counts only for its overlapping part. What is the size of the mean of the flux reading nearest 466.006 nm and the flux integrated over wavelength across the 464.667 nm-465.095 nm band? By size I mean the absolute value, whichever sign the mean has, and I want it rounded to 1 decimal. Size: 15.1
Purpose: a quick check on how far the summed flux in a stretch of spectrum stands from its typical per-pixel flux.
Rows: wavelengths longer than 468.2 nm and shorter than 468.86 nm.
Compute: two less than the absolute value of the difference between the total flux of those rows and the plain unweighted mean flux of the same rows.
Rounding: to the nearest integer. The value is 100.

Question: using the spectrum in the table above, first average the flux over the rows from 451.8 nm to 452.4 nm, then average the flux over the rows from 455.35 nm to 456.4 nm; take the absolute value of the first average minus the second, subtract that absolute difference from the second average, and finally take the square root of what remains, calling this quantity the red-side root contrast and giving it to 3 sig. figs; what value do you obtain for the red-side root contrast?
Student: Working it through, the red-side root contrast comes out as 4.39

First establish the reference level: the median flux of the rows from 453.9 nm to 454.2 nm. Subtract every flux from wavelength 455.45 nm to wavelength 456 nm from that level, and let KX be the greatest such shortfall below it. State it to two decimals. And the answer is 2.69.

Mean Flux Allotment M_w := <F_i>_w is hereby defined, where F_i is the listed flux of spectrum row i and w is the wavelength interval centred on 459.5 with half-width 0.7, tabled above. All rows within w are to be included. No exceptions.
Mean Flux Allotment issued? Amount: 19.8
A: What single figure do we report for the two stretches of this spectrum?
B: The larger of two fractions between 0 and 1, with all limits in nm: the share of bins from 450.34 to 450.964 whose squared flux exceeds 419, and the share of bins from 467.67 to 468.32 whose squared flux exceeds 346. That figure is 0.67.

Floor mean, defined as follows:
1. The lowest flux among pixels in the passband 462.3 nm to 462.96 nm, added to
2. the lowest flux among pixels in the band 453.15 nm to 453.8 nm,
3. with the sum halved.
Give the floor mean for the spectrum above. 14.8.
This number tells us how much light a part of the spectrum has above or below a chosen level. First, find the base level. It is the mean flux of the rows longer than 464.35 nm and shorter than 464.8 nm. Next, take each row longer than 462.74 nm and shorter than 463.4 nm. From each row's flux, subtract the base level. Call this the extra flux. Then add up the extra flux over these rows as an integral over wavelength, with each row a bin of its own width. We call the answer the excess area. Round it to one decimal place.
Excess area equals 1.8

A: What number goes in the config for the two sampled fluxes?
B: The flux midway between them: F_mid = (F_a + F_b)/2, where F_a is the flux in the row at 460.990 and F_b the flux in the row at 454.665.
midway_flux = 20.0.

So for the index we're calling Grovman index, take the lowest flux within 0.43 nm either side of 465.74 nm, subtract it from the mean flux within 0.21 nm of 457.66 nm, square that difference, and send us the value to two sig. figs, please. 11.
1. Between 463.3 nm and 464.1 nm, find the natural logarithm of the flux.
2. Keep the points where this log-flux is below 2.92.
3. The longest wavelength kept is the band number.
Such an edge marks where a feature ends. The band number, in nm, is 463.972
